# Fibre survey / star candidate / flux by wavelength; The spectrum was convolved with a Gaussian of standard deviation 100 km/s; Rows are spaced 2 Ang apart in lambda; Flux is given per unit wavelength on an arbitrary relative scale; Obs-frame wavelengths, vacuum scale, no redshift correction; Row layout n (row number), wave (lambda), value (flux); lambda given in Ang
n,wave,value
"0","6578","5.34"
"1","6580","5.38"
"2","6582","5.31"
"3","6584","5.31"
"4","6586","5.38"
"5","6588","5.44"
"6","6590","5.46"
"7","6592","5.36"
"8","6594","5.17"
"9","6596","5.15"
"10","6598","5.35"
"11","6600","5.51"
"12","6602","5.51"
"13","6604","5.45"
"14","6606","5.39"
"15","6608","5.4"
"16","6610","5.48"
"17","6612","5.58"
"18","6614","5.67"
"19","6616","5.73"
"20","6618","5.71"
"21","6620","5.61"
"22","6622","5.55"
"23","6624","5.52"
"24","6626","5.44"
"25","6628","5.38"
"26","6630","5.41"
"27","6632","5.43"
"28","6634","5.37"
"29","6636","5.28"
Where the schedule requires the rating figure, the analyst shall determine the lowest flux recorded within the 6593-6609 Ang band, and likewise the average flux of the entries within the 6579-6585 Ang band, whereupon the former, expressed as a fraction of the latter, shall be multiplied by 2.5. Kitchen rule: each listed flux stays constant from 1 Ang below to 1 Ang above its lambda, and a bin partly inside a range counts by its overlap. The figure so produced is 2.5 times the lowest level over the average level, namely 2.41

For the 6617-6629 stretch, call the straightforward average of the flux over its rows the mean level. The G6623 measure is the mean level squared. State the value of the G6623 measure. 30.6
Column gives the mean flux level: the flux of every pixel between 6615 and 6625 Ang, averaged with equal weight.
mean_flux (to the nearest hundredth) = 5.62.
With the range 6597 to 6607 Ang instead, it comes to 5.44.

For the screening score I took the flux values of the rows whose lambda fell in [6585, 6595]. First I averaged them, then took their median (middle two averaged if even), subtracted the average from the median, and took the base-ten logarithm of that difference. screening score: -1.7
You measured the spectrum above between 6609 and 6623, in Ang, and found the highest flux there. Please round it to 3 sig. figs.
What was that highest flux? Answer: 5.73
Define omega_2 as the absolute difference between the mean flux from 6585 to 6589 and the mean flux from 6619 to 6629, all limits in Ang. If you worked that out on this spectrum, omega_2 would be 0.09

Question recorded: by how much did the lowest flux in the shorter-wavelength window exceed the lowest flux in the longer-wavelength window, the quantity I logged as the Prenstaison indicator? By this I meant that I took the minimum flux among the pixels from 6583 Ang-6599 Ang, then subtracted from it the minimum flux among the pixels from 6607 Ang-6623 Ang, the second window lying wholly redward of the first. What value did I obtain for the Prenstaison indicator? -0.25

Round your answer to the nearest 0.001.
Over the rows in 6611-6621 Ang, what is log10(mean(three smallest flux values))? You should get 0.750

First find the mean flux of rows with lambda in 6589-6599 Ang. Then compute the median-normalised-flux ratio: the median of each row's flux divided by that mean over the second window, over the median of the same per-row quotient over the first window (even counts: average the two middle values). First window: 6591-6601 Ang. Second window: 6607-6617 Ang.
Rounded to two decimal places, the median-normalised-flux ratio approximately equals 1.04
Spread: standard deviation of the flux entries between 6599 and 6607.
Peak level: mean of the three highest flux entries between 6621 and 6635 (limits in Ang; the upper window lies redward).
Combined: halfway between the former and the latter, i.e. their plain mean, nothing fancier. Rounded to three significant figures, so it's 2.78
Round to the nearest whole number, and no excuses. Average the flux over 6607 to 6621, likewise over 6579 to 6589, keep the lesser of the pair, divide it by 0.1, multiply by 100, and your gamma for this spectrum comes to 5364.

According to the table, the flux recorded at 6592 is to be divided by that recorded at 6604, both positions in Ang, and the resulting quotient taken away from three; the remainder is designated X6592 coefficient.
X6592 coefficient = 2.02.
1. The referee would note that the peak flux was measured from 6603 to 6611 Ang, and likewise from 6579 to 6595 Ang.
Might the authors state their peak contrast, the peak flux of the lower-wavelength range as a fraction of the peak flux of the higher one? 0.996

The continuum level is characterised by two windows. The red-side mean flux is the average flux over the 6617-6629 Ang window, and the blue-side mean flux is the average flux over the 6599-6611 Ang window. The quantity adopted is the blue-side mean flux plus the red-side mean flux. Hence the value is 10.99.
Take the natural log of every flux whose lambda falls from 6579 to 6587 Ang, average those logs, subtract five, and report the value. -3.32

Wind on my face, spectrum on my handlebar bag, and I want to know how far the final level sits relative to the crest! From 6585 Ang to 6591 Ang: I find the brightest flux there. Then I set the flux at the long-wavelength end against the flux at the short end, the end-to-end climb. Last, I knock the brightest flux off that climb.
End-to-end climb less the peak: -5.38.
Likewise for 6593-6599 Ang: -5.17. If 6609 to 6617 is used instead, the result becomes -5.48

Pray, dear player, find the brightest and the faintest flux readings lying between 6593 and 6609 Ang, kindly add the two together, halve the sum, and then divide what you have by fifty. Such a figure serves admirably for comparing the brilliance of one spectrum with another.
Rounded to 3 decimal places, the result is 0.107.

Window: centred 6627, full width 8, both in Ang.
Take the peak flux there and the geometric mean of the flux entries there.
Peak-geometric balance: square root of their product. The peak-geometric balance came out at 5.5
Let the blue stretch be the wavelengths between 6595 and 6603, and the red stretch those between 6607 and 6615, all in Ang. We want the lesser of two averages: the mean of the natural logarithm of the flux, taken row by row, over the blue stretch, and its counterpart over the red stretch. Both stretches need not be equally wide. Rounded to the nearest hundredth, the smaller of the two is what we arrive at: 1.68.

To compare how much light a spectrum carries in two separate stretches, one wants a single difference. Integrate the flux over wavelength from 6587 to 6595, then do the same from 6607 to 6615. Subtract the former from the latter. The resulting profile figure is 1.4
